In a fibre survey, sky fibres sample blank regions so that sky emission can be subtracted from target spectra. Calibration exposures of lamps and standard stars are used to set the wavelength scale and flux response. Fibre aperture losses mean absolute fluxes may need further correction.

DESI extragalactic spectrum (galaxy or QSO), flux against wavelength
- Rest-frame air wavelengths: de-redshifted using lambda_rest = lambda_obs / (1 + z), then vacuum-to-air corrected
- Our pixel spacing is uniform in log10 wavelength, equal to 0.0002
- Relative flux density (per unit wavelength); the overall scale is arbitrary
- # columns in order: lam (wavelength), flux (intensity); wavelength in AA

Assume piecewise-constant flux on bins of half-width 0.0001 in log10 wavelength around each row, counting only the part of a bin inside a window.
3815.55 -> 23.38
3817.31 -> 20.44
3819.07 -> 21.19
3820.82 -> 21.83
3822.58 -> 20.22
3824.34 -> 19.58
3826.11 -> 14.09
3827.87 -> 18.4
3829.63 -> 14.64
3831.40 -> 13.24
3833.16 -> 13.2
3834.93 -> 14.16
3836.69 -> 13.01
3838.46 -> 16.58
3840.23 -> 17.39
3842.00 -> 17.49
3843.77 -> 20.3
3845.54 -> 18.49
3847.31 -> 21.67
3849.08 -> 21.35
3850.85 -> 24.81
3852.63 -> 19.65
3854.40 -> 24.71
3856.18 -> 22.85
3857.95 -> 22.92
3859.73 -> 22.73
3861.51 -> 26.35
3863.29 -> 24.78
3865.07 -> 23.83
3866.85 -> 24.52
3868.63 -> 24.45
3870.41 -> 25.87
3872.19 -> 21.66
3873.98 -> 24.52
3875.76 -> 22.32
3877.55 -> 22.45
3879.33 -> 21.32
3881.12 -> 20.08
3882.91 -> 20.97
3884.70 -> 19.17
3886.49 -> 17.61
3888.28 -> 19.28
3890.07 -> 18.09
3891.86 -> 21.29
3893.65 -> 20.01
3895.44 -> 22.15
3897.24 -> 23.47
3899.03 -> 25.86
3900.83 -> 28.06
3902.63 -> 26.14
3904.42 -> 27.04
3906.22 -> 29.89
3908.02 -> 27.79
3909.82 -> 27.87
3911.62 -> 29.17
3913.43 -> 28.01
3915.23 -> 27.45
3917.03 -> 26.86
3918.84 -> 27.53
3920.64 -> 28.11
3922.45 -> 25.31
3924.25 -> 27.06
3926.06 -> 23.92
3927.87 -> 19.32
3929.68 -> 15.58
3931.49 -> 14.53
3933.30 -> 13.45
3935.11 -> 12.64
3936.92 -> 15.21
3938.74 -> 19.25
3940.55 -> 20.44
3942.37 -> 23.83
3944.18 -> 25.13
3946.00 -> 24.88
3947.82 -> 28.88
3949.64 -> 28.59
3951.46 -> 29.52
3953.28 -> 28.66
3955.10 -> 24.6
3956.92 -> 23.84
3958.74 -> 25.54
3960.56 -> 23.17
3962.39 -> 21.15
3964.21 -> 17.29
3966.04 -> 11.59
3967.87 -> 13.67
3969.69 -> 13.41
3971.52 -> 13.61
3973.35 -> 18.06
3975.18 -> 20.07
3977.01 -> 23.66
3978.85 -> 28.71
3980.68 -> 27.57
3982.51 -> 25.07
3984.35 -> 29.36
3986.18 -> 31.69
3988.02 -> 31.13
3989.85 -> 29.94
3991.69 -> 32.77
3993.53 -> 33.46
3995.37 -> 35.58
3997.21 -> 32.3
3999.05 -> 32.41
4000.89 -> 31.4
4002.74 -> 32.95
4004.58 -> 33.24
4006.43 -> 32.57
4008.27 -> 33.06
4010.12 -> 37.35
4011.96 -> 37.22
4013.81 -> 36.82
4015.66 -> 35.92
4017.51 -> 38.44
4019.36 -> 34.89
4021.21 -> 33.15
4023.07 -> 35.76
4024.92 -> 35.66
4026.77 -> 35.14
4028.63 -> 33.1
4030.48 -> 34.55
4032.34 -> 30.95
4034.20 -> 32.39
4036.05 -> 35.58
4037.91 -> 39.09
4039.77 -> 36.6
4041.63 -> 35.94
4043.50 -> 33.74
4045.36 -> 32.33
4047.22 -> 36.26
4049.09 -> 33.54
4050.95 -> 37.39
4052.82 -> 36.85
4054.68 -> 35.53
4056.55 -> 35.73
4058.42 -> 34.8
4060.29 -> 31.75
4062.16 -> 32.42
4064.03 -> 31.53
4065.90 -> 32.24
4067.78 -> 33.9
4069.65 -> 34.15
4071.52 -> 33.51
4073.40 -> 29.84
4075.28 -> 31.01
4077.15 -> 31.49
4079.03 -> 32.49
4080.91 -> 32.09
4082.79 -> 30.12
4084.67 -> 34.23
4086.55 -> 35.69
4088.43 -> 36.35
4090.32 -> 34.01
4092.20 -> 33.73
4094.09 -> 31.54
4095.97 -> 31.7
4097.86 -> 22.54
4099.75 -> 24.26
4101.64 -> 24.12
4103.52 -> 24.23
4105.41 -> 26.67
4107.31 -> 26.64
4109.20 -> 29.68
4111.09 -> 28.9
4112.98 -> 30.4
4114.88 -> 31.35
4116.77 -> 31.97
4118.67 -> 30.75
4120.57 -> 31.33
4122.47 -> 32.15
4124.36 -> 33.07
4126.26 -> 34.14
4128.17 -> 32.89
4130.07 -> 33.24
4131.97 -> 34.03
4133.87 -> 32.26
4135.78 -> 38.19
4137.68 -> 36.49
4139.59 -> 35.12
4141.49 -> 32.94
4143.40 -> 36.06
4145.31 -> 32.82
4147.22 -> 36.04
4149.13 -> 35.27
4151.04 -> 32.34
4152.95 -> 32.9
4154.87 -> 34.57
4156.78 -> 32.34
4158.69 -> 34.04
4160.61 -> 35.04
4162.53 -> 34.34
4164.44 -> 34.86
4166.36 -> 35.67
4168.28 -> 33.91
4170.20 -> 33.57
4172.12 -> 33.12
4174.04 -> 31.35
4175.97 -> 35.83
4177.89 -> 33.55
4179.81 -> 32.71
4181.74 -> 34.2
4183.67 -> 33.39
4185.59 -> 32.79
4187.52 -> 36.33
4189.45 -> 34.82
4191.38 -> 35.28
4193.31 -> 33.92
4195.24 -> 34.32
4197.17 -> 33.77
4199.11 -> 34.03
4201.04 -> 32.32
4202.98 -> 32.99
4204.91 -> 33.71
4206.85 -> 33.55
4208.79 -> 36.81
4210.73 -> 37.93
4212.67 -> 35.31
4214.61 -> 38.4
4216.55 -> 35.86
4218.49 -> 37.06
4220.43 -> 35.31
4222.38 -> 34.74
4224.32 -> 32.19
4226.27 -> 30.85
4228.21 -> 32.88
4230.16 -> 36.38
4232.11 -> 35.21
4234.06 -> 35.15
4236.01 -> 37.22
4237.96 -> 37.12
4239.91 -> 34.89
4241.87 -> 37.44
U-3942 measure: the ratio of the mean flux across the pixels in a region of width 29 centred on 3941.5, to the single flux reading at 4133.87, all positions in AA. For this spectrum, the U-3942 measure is 0.67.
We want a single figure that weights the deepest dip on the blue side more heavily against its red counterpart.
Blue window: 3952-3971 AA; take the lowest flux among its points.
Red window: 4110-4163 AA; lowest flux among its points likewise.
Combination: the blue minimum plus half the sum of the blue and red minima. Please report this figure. 31.8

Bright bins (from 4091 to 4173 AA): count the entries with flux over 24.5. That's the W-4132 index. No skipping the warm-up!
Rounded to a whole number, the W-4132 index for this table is 39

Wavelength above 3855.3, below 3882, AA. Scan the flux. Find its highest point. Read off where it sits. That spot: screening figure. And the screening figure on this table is 3861.51 AA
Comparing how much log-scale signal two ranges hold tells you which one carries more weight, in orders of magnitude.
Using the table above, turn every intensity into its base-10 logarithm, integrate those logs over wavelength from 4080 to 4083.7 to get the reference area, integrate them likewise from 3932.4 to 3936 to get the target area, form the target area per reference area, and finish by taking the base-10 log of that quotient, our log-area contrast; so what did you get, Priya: -0.14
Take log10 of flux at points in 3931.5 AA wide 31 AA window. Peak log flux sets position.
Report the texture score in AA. 3920.64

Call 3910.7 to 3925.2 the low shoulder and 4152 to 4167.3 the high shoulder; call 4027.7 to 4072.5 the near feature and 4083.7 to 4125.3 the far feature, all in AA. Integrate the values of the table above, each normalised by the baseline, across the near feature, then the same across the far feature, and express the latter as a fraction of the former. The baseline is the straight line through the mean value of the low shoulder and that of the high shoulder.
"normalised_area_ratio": 0.8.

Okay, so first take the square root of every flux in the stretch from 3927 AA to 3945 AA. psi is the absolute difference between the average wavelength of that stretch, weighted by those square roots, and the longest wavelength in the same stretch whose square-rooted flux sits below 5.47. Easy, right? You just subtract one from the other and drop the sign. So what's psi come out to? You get 7.8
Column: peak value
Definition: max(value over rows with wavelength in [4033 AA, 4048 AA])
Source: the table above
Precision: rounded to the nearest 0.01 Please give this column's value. 39.09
